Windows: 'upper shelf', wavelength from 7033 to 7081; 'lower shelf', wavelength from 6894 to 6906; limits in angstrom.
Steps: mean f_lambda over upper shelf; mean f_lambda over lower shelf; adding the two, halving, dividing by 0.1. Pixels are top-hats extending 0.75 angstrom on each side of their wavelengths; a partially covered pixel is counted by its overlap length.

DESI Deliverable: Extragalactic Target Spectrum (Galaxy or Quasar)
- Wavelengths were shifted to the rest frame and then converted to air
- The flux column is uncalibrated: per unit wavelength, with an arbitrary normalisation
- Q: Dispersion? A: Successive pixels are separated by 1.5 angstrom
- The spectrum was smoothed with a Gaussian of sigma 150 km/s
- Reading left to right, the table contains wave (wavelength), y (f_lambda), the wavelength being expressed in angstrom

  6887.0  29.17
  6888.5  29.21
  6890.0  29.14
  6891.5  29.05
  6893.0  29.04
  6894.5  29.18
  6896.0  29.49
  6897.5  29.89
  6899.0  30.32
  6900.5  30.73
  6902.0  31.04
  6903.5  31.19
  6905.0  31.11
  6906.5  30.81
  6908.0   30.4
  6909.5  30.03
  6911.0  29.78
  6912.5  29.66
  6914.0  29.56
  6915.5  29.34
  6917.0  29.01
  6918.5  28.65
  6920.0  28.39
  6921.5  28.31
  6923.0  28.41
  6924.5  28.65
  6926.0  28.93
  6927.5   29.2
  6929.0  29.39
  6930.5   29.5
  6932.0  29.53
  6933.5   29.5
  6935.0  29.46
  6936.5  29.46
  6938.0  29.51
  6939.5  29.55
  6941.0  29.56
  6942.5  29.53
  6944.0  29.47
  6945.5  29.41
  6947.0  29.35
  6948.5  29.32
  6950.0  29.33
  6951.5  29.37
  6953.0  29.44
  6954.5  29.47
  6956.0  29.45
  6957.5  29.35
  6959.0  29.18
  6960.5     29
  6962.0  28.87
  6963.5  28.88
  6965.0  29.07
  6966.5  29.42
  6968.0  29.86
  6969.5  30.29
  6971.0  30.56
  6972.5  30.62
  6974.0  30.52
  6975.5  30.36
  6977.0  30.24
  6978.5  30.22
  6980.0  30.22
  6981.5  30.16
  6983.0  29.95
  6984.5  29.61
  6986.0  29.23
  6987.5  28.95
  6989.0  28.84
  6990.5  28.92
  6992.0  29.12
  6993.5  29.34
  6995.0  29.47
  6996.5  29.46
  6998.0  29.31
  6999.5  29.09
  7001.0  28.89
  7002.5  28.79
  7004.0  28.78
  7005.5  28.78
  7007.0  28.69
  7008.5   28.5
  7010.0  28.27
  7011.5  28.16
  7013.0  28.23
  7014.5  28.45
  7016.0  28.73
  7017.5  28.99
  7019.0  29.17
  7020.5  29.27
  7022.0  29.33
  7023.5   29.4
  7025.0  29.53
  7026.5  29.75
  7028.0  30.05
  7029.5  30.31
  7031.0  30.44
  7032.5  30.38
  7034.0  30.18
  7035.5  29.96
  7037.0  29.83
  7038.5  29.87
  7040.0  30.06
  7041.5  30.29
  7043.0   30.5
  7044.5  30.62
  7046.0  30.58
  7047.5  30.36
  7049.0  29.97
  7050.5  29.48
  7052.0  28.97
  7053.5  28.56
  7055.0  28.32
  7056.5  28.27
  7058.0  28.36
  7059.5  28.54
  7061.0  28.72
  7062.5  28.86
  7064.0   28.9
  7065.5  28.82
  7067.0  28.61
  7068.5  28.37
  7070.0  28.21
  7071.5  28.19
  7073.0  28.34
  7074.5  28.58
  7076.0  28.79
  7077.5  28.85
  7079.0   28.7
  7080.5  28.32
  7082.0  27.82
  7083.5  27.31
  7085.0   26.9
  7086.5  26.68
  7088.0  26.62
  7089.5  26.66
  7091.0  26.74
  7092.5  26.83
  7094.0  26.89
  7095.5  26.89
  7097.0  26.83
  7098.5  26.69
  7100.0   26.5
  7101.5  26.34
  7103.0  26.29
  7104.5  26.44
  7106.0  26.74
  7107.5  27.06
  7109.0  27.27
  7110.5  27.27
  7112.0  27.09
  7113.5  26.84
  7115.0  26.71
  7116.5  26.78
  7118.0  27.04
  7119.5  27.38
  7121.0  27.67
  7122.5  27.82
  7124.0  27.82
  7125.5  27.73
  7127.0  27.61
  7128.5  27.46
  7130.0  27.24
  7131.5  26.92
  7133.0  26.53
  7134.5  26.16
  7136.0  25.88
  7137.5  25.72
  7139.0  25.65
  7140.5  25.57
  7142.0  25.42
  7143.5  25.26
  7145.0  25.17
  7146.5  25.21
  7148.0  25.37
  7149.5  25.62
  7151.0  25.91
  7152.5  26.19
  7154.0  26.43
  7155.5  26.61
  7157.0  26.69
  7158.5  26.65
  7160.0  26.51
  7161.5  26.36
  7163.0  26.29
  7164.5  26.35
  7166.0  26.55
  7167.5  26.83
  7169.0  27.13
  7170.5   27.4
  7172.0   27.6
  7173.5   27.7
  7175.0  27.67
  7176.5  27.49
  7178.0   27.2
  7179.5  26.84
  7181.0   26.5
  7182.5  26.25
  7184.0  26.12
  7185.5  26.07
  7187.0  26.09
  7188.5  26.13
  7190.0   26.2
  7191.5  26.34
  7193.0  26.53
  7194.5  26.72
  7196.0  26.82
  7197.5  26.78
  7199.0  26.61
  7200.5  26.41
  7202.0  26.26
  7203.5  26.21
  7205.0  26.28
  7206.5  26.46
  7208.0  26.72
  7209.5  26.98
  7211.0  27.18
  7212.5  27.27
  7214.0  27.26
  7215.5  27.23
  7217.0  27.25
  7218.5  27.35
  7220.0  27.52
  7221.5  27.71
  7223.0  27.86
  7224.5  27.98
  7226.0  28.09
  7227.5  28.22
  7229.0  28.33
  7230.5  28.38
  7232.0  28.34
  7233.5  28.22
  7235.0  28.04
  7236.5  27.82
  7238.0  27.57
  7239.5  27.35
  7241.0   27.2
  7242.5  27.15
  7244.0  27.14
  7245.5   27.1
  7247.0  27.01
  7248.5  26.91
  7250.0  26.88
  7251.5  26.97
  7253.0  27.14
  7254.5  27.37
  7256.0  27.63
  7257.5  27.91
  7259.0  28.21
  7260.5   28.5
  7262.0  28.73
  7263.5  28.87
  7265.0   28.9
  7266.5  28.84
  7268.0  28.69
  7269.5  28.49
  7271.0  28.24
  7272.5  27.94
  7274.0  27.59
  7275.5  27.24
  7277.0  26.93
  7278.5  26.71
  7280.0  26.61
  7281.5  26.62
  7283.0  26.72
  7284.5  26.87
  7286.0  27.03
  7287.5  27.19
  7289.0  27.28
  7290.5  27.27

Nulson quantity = 298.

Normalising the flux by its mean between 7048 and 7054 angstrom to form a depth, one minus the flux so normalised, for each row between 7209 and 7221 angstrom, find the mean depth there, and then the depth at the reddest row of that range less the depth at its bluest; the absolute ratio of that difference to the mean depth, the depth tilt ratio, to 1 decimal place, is 0.3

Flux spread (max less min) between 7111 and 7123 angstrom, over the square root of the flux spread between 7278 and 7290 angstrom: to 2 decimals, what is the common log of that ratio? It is 0.13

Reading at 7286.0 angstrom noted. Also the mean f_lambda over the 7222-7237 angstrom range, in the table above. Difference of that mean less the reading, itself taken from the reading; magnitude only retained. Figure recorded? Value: 25.9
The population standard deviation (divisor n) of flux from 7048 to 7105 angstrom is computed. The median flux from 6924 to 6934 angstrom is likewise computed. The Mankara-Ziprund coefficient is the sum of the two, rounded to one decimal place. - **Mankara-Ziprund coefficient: 30.4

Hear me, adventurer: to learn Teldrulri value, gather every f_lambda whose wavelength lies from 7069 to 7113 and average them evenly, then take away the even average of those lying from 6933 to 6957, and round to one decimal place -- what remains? -2.1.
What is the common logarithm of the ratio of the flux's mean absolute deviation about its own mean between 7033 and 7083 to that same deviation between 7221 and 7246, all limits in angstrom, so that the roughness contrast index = 0.3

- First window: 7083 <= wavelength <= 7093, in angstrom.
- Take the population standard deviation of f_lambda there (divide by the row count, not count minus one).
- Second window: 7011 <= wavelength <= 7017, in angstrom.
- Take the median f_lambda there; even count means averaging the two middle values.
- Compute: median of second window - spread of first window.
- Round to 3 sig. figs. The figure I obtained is 28.1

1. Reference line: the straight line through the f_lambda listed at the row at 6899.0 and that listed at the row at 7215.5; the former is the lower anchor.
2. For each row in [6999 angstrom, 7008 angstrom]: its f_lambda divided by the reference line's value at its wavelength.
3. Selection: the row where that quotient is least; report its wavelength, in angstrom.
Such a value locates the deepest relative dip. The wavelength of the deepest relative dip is 7007.0 angstrom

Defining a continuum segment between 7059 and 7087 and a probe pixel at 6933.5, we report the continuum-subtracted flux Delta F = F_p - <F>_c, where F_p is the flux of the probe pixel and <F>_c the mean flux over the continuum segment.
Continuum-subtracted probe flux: 1.2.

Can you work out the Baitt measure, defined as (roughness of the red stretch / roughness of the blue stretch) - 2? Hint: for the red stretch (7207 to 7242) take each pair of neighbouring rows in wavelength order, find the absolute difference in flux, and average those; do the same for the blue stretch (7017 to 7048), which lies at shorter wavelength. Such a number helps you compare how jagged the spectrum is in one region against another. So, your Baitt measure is -1.15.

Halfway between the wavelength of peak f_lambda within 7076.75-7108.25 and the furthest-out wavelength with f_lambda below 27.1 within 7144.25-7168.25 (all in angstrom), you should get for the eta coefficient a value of 7122.5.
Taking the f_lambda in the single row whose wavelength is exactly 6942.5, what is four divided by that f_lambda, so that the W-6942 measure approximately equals 0.135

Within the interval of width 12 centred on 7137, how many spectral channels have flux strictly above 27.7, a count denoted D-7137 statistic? 0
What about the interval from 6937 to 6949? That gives 8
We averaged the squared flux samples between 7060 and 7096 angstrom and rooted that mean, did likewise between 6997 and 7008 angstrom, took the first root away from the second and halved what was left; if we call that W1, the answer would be 0.5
